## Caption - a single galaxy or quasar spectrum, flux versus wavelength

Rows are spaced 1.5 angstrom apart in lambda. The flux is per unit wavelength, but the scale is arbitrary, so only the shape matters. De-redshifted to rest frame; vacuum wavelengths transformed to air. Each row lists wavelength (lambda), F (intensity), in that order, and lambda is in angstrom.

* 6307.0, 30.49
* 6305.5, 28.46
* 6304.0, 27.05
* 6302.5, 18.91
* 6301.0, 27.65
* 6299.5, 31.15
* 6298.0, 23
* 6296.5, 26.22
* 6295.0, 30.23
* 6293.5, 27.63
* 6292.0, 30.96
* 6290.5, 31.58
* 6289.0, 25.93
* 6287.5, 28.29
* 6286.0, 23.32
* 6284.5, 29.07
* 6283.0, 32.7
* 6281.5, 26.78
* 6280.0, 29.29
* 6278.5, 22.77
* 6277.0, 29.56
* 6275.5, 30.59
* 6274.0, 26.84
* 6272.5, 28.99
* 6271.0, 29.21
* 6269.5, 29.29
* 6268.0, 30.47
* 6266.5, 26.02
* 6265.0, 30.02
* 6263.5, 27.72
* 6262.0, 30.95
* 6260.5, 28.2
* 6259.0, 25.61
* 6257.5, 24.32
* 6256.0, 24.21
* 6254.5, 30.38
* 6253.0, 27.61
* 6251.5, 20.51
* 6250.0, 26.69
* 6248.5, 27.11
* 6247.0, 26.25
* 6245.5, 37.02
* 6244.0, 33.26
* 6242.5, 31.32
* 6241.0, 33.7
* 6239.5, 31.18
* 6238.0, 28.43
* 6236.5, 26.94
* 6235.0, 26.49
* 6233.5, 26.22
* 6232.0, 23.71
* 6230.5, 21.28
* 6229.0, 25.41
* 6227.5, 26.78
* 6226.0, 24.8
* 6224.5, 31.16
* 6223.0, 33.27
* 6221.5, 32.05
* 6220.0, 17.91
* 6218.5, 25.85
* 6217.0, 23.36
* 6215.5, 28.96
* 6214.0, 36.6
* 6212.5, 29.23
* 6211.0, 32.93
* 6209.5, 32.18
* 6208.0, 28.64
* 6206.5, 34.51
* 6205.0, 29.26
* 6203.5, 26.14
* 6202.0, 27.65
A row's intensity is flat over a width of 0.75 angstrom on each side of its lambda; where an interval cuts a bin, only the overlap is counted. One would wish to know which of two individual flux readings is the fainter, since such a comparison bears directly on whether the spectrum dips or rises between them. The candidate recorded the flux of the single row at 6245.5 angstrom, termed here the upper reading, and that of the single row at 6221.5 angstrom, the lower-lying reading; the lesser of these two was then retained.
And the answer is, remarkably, 32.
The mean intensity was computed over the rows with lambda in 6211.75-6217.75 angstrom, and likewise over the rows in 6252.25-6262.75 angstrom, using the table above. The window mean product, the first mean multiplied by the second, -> 807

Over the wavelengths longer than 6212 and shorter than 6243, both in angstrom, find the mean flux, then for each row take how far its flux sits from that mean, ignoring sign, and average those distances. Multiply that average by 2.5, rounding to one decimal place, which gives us 8.9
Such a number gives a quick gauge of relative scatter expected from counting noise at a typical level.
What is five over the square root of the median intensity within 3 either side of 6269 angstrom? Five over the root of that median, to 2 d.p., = 0.92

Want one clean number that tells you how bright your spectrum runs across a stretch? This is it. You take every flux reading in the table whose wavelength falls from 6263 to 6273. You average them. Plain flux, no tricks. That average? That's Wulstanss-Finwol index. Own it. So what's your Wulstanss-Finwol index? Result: 29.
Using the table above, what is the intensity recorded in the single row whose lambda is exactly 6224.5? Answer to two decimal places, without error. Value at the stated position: 31.16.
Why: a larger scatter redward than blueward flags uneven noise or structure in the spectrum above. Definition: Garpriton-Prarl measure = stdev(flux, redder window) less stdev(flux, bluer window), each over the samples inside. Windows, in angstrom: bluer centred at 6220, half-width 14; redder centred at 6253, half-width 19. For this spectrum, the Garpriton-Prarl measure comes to -1.4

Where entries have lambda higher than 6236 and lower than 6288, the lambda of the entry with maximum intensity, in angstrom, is 6245.5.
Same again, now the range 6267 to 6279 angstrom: 6275.5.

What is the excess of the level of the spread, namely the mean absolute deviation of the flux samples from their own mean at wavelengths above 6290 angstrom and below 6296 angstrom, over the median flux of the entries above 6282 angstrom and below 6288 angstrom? -27.4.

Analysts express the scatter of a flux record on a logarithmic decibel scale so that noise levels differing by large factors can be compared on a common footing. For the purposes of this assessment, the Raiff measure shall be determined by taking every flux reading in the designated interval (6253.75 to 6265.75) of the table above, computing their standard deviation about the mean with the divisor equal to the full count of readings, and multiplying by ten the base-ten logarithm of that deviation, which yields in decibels 4.0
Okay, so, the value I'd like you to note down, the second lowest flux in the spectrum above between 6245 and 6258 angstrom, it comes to 24.21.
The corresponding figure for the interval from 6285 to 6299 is 23.32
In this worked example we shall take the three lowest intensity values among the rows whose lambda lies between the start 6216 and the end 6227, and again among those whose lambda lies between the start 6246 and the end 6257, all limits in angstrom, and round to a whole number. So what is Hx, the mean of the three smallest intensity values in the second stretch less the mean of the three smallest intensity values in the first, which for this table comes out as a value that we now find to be 2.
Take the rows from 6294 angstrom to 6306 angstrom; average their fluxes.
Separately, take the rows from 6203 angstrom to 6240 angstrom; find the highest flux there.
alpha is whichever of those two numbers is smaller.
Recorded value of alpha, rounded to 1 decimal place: 26.6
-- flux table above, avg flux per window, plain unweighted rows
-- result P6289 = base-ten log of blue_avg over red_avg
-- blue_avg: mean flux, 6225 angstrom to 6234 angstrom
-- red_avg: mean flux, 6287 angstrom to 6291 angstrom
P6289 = -0.06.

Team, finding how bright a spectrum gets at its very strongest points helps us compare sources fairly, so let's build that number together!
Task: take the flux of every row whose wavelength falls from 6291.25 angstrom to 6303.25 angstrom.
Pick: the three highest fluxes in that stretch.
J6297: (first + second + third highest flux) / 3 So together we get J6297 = 30.8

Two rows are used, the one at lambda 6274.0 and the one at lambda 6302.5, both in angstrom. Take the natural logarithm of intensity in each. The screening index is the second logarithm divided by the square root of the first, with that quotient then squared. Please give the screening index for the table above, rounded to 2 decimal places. 2.63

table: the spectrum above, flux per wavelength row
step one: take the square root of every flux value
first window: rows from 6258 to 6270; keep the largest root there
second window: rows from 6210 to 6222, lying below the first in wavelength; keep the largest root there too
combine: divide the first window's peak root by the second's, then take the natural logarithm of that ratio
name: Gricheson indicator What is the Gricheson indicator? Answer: -0.08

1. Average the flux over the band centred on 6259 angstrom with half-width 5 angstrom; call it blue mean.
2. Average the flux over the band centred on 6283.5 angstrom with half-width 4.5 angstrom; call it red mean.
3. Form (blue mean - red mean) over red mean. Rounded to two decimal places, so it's -0.03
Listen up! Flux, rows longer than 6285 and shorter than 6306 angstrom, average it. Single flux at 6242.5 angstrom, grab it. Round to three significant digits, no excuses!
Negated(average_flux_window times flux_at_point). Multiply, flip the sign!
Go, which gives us -851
